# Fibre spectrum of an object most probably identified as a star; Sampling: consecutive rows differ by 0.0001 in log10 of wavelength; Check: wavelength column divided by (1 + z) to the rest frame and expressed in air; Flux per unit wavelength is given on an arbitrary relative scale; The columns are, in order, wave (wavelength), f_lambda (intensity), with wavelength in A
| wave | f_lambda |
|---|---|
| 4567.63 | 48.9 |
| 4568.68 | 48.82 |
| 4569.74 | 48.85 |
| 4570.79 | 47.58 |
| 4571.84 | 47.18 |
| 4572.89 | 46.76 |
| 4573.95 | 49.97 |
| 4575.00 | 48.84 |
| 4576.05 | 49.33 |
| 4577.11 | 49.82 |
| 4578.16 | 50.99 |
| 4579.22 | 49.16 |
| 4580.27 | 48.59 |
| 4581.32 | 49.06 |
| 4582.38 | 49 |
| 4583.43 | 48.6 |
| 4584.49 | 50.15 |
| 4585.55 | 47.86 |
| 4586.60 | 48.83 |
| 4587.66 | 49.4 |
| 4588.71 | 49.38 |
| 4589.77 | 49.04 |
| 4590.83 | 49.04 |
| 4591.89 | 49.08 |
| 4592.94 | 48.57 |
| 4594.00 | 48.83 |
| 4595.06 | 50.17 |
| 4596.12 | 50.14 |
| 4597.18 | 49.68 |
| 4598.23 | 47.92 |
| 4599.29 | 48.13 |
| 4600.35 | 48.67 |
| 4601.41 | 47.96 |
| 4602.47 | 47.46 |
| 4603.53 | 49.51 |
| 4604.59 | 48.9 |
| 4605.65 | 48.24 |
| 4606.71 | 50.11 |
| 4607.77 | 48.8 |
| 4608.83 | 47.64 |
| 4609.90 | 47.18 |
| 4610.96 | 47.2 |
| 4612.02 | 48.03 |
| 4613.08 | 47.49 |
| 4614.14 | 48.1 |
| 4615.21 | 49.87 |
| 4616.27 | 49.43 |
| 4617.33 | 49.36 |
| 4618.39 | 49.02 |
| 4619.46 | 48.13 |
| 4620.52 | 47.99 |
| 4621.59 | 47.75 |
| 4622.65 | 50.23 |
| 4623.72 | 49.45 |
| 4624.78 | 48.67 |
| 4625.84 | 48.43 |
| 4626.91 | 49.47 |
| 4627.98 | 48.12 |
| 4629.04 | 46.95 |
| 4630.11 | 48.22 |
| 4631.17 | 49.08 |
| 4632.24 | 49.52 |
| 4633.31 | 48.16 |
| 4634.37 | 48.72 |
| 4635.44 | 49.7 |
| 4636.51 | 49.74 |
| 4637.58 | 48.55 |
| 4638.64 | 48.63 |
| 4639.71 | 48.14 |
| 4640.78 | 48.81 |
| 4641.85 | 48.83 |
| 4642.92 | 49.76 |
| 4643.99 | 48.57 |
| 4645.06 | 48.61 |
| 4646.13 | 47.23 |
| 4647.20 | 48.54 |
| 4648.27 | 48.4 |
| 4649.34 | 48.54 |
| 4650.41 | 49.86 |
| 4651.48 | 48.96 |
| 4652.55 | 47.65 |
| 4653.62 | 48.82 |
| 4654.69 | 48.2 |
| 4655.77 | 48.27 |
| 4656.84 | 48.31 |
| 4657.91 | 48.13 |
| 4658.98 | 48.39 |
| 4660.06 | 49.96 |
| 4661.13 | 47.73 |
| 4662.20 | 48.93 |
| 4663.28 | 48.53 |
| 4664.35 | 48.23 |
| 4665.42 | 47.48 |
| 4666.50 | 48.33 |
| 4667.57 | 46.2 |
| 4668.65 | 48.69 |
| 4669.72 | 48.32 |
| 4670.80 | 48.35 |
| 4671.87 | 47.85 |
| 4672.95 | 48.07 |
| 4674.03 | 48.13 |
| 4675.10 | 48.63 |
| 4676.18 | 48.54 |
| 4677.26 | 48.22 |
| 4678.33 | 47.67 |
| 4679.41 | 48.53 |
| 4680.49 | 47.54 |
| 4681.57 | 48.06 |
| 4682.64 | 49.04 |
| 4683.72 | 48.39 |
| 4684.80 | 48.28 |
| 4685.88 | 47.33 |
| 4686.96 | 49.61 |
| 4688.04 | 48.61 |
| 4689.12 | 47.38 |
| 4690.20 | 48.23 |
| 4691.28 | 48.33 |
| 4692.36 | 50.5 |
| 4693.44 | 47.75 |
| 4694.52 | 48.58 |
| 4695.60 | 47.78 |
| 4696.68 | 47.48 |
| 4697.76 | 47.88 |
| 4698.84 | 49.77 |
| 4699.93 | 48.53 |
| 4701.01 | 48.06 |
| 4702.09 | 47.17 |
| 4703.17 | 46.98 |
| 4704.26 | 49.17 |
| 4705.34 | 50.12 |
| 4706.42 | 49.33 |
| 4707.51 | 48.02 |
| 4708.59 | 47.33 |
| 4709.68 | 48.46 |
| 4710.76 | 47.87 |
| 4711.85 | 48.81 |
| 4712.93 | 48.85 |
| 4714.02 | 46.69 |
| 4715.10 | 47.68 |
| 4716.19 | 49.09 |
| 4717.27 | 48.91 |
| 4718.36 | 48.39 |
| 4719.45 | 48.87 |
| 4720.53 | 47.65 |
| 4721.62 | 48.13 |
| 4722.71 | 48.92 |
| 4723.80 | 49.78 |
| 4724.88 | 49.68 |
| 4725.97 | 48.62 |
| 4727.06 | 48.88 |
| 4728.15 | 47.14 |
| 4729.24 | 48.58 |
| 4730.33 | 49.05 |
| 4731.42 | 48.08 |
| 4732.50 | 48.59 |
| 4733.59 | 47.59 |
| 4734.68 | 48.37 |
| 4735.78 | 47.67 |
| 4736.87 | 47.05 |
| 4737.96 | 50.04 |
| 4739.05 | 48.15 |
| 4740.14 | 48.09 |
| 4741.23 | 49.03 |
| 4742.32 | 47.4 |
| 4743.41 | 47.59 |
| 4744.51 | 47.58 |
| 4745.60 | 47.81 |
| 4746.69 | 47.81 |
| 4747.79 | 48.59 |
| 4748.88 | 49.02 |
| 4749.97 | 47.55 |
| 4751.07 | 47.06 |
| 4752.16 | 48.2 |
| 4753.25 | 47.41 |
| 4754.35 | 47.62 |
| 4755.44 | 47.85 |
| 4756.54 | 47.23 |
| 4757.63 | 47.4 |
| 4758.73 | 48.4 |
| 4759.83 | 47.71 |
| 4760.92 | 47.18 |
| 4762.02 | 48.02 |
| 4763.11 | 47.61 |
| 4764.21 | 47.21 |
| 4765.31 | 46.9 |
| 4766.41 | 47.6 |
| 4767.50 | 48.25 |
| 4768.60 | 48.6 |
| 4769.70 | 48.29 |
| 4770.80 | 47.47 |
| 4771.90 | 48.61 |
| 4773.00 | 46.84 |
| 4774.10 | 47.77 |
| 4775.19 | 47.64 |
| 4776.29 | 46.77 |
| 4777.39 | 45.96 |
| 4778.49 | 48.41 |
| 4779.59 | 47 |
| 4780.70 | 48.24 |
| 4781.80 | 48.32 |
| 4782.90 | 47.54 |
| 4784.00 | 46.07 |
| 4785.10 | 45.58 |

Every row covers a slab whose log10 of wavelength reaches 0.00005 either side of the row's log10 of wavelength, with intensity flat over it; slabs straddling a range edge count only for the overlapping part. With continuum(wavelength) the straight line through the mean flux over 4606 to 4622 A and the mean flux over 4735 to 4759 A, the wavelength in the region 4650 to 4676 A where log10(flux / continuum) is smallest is 4667.57 A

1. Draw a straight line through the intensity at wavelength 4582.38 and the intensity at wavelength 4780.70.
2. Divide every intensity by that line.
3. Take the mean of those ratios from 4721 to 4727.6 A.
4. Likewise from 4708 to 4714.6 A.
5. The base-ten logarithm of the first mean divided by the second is 0.009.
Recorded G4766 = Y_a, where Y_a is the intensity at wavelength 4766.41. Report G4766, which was 47.6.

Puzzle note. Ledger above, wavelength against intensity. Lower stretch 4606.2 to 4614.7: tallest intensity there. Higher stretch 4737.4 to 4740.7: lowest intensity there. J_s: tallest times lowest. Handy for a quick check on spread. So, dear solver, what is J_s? 2410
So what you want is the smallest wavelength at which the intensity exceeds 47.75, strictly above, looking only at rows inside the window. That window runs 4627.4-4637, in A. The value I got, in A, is 4627.98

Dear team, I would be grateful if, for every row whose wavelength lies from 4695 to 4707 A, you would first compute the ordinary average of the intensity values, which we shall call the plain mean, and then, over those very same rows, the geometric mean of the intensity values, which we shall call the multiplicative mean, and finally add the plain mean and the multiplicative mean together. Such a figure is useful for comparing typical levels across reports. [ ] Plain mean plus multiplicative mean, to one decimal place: 96.8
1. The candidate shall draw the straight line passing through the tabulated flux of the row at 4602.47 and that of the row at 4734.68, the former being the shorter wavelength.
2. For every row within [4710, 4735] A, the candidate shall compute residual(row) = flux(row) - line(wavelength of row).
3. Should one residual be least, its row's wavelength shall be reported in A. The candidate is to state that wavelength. 4714.02 A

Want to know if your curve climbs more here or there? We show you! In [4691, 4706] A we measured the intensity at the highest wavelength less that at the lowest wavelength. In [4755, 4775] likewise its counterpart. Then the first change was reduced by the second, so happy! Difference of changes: 1.9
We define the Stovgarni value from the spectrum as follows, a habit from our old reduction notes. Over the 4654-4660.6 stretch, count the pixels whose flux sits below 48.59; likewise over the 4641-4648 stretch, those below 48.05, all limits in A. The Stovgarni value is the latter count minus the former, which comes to -4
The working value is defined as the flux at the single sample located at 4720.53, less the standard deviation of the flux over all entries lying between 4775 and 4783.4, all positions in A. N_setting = 46.8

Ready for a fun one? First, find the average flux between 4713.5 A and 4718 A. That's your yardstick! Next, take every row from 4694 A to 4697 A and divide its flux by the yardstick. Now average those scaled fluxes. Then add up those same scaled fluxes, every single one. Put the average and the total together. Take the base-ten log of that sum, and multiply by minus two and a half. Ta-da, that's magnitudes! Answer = -1.50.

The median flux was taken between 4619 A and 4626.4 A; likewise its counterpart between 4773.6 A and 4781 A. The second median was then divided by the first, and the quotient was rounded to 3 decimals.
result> 0.984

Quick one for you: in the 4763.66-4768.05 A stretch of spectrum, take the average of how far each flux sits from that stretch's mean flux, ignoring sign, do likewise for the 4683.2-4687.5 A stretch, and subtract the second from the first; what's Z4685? -0.17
